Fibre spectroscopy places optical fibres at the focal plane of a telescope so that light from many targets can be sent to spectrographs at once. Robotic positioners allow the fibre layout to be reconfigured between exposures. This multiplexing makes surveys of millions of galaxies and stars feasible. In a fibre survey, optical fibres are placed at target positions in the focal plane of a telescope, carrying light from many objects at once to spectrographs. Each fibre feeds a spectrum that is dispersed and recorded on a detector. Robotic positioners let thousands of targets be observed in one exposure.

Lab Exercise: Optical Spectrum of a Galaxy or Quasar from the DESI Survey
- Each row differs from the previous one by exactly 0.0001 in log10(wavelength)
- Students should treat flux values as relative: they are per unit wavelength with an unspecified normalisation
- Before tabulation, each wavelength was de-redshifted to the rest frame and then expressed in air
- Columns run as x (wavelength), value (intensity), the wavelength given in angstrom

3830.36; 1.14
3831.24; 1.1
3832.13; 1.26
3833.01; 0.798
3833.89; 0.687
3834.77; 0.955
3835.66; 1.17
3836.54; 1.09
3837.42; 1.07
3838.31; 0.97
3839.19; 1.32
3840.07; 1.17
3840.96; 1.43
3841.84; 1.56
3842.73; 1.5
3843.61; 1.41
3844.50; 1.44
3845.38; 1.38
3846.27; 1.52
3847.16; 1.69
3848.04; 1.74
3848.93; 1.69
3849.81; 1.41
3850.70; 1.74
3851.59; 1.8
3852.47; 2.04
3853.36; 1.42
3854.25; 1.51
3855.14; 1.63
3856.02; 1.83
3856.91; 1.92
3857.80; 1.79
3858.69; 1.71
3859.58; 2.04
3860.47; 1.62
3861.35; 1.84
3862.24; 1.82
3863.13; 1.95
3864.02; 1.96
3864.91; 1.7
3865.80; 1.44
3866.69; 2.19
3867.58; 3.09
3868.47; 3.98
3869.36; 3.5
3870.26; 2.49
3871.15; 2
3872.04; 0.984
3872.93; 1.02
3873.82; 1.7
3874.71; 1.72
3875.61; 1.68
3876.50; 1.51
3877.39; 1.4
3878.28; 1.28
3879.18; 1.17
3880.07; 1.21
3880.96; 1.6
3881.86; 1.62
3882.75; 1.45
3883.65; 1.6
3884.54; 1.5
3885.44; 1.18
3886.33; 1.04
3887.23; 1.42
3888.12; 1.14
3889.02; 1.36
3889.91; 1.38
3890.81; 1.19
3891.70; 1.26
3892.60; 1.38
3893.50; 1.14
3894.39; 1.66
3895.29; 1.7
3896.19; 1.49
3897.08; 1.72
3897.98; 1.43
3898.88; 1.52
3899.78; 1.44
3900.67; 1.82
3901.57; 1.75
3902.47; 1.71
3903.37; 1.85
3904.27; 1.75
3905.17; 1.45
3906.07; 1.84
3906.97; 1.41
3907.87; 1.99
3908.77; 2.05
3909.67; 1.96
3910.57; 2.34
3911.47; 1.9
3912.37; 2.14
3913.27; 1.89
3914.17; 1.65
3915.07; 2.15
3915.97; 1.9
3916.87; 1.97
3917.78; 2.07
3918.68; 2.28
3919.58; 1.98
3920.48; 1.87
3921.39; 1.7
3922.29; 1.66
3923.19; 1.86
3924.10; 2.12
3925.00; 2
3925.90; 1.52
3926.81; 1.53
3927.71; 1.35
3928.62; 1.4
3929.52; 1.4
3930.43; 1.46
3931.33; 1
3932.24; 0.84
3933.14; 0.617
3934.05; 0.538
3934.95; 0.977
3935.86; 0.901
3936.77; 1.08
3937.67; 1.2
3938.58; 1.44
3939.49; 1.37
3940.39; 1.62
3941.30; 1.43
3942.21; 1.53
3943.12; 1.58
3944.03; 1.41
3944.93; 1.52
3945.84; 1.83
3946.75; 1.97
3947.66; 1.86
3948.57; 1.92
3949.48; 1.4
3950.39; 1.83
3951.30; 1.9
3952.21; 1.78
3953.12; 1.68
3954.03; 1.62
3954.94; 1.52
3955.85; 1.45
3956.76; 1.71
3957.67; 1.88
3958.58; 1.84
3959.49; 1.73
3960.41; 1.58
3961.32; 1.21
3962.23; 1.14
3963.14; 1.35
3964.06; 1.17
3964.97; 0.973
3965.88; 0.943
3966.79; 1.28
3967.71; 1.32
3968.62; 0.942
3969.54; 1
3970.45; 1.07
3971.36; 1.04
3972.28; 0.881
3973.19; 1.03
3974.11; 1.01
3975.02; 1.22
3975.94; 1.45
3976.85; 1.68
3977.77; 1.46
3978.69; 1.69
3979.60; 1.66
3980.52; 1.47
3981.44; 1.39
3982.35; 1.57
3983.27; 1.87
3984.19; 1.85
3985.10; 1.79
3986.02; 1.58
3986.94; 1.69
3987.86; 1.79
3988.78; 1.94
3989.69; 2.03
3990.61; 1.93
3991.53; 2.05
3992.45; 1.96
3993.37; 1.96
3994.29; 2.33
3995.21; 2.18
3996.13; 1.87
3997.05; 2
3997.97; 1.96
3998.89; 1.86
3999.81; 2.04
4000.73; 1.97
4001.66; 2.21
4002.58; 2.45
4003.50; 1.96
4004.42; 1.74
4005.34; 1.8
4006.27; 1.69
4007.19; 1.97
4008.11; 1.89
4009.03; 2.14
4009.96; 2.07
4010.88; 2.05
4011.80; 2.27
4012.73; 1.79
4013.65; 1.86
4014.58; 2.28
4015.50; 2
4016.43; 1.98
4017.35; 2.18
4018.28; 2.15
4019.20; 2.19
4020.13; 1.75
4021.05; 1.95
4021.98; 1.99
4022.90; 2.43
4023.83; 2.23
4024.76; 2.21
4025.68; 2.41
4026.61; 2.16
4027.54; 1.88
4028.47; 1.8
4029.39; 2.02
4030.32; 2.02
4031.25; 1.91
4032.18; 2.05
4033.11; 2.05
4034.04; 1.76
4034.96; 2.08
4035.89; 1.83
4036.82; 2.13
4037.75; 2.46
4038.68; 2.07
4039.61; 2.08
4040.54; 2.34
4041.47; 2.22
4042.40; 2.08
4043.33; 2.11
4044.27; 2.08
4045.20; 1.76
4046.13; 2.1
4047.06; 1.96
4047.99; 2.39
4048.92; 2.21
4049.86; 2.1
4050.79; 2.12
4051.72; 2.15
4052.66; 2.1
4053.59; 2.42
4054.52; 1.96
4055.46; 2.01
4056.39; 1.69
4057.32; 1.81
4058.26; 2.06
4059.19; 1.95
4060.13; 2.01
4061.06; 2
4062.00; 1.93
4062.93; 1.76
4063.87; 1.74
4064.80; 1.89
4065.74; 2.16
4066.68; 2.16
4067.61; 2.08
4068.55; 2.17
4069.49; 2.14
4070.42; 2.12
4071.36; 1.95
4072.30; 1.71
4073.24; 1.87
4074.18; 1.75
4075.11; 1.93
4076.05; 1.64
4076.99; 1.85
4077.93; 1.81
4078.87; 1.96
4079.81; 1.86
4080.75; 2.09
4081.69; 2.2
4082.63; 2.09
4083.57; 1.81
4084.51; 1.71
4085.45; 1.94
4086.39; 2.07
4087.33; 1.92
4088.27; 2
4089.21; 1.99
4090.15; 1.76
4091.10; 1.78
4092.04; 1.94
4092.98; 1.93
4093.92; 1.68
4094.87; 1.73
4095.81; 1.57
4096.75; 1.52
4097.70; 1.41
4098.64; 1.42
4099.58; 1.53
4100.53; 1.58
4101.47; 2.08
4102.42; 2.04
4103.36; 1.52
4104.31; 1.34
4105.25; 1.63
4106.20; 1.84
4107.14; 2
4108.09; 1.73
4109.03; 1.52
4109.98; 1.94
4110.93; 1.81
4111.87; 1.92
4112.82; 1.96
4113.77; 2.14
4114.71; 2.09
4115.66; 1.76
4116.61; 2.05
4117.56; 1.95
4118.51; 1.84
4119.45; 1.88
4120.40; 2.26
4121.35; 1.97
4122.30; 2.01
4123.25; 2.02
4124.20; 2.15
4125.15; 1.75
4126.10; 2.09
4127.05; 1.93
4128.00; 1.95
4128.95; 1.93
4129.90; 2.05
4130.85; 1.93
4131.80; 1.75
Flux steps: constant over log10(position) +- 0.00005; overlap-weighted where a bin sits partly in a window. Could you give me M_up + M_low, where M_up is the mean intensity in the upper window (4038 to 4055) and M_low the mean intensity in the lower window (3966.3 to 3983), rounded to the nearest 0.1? 3.4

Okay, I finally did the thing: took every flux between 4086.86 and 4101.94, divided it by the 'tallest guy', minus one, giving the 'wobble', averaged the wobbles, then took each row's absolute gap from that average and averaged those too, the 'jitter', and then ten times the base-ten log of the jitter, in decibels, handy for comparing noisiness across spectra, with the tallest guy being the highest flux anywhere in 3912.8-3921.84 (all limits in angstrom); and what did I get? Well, -10.9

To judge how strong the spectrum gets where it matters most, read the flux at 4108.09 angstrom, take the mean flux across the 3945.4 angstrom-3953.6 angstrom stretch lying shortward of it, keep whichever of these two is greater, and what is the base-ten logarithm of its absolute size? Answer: 0.25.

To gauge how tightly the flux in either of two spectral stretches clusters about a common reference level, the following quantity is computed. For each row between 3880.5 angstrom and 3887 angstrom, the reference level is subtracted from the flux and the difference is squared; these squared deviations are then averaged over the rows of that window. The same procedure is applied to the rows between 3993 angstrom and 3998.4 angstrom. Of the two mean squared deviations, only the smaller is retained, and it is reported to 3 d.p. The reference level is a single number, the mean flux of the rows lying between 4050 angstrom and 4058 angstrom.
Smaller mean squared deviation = 0.025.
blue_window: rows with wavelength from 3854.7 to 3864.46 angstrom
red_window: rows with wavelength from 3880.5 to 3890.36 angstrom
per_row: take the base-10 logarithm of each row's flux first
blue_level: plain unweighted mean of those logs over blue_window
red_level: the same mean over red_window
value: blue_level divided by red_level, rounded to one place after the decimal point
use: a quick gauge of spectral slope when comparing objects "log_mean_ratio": 1.9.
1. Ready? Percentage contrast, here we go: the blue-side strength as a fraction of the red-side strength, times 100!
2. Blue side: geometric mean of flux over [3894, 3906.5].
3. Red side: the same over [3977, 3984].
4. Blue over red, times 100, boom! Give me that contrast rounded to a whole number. 104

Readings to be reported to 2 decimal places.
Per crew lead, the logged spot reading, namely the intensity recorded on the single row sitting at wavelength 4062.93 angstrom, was 1.76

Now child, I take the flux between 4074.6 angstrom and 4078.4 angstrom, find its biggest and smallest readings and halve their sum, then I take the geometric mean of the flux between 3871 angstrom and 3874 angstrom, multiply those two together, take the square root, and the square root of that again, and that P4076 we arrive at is 1.25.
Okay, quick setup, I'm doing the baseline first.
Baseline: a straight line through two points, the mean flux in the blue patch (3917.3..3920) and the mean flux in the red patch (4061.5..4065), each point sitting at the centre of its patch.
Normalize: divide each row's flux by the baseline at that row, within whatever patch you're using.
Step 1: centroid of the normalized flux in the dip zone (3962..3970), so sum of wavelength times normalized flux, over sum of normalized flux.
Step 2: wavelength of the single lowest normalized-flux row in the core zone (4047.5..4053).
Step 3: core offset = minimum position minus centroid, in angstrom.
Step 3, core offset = 84.1 angstrom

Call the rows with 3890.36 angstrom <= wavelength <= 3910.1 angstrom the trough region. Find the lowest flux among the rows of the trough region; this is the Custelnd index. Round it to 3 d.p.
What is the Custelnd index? 1.140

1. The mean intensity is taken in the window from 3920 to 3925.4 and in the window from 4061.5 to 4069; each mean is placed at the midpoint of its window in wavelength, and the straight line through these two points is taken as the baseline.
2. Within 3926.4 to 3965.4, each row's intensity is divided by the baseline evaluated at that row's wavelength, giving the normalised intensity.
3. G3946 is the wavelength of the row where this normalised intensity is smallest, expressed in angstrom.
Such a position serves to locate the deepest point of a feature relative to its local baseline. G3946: 3934.05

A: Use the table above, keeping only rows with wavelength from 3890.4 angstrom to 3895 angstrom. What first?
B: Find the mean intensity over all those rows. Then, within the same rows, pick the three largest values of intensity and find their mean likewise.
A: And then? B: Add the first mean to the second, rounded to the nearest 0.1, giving 2.8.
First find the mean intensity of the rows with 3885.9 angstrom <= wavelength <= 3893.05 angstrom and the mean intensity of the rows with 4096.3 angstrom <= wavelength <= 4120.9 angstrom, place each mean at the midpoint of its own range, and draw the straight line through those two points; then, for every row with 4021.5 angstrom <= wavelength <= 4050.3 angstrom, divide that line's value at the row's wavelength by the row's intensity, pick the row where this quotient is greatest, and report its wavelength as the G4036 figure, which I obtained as 4045.20 angstrom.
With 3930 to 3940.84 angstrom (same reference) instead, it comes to 3934.05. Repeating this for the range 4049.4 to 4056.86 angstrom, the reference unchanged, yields 4056.39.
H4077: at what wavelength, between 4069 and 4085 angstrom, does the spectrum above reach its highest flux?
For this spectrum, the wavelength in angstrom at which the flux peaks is 4081.69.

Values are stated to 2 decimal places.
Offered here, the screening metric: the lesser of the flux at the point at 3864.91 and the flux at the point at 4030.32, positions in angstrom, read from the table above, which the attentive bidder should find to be 1.70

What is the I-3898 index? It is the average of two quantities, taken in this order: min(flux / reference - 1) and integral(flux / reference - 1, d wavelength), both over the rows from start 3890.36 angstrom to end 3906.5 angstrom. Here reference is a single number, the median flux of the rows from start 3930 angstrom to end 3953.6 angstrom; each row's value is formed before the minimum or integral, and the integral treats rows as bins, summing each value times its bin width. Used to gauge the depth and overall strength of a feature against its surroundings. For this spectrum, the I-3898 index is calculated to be 0.5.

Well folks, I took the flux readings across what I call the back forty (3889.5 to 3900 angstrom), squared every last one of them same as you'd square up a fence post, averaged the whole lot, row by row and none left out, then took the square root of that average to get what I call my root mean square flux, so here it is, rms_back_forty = 1.45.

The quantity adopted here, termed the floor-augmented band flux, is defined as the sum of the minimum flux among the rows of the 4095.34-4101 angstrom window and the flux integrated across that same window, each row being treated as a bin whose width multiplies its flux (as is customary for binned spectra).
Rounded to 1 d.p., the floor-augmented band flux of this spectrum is 9.9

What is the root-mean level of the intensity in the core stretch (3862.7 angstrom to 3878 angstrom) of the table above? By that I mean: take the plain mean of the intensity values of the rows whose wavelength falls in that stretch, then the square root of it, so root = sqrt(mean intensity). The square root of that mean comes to 1.42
